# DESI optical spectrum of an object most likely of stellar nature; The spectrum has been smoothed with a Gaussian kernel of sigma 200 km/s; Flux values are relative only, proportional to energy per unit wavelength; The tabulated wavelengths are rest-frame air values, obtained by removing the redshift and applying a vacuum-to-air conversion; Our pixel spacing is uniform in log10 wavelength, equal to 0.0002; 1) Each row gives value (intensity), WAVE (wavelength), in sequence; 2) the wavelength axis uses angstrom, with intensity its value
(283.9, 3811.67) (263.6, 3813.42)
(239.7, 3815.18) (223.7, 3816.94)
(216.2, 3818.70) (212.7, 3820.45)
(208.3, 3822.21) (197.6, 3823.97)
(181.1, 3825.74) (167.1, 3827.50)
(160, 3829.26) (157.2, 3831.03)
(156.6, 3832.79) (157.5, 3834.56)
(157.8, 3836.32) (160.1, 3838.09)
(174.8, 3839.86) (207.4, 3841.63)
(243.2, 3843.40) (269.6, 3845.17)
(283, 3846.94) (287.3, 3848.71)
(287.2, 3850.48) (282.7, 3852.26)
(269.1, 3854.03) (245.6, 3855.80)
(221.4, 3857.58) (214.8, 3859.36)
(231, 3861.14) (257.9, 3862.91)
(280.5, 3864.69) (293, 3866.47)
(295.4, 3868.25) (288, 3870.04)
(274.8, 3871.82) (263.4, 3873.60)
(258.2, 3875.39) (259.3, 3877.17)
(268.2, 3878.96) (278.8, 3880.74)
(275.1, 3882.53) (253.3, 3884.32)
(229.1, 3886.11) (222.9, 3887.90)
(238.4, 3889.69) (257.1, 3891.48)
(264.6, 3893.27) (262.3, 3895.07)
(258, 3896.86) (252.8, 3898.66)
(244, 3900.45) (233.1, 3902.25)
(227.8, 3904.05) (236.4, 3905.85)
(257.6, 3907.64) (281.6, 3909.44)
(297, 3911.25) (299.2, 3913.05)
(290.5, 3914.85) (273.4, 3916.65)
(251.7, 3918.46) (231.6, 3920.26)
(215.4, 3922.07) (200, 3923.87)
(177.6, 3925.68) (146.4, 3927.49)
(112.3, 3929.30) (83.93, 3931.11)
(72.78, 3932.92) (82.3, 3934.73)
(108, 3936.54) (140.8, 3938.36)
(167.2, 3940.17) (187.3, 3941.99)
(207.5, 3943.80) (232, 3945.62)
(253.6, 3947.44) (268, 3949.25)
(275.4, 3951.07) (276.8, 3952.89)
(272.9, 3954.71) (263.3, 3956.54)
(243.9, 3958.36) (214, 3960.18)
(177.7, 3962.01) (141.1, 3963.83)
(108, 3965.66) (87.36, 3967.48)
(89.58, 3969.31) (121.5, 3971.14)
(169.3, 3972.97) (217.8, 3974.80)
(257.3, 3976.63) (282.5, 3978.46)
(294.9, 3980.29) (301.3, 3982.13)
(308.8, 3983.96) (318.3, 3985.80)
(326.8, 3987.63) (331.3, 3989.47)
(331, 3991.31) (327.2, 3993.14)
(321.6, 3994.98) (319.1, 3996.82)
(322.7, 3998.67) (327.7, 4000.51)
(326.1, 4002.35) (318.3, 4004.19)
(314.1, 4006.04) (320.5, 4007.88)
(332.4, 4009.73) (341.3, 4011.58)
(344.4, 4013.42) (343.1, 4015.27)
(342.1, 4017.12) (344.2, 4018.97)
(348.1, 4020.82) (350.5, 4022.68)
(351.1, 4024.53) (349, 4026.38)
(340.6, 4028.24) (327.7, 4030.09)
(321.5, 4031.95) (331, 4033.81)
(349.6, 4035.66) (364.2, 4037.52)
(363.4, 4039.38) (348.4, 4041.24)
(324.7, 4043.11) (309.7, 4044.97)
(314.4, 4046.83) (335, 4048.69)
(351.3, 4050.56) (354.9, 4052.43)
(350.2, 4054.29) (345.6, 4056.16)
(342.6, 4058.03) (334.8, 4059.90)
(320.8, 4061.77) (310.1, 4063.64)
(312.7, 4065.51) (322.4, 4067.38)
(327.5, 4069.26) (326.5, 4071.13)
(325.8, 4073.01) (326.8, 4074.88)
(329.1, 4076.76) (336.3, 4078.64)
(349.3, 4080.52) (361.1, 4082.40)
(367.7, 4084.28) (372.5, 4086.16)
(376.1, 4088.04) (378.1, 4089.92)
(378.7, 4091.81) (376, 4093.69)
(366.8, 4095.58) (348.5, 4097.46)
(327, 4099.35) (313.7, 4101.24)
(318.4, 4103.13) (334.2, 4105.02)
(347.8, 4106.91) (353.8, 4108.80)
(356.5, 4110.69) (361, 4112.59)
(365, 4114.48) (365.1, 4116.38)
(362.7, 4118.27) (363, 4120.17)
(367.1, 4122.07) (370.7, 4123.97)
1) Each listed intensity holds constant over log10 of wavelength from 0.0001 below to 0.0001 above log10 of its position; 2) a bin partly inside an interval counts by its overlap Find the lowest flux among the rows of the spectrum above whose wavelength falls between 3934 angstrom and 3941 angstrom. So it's 82.3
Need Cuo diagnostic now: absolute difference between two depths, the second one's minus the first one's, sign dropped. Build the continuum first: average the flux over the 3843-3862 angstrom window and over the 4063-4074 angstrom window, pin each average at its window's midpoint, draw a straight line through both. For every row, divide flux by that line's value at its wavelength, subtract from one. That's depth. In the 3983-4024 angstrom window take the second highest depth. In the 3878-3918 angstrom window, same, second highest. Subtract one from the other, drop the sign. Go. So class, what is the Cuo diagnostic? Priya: 0.21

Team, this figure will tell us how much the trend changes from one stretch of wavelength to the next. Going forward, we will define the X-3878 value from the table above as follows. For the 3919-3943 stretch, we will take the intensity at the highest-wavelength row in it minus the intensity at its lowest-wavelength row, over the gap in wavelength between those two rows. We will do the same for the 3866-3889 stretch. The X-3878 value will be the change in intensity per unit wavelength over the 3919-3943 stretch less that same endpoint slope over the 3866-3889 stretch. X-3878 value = 1.2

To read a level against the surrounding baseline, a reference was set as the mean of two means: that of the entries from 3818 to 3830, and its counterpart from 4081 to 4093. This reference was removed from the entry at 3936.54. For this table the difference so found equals -174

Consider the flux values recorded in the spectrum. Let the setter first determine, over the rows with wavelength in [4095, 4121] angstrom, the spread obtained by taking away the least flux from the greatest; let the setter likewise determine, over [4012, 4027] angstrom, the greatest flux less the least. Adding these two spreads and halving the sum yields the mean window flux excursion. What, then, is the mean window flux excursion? 31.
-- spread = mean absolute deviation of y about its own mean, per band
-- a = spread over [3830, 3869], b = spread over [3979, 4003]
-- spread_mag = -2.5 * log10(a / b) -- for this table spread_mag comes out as -1.8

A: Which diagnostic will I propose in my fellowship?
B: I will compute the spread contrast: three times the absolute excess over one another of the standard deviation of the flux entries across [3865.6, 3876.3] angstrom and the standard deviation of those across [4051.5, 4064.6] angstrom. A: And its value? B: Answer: 2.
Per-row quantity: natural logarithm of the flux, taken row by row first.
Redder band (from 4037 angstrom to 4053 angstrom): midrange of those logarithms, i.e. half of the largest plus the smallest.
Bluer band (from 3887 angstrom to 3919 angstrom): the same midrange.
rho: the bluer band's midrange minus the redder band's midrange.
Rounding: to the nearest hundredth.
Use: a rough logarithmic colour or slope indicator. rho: -0.26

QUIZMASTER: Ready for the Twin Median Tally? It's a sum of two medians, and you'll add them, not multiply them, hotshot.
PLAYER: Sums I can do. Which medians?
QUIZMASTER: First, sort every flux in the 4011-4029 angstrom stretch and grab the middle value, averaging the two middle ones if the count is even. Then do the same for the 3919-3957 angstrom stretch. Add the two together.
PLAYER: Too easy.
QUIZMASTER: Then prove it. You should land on 544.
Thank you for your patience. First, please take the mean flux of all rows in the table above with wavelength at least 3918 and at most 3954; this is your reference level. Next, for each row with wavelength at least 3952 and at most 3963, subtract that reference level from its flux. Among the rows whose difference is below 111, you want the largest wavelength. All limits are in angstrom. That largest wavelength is 3962.01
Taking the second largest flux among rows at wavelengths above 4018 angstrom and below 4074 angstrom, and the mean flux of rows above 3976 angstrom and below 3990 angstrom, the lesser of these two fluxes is 303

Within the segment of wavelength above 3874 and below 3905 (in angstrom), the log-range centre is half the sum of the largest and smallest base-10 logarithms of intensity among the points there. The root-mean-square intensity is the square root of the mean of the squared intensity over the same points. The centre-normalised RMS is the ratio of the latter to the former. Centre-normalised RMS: 105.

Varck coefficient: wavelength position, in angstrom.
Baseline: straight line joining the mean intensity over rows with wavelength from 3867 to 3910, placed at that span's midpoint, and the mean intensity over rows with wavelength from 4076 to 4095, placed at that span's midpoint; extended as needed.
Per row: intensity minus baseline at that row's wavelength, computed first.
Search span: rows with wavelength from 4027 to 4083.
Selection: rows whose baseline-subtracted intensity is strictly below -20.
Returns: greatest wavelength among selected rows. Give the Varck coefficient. 4078.64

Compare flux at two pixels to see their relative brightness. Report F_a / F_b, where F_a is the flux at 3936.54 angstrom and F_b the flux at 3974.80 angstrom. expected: 0.5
